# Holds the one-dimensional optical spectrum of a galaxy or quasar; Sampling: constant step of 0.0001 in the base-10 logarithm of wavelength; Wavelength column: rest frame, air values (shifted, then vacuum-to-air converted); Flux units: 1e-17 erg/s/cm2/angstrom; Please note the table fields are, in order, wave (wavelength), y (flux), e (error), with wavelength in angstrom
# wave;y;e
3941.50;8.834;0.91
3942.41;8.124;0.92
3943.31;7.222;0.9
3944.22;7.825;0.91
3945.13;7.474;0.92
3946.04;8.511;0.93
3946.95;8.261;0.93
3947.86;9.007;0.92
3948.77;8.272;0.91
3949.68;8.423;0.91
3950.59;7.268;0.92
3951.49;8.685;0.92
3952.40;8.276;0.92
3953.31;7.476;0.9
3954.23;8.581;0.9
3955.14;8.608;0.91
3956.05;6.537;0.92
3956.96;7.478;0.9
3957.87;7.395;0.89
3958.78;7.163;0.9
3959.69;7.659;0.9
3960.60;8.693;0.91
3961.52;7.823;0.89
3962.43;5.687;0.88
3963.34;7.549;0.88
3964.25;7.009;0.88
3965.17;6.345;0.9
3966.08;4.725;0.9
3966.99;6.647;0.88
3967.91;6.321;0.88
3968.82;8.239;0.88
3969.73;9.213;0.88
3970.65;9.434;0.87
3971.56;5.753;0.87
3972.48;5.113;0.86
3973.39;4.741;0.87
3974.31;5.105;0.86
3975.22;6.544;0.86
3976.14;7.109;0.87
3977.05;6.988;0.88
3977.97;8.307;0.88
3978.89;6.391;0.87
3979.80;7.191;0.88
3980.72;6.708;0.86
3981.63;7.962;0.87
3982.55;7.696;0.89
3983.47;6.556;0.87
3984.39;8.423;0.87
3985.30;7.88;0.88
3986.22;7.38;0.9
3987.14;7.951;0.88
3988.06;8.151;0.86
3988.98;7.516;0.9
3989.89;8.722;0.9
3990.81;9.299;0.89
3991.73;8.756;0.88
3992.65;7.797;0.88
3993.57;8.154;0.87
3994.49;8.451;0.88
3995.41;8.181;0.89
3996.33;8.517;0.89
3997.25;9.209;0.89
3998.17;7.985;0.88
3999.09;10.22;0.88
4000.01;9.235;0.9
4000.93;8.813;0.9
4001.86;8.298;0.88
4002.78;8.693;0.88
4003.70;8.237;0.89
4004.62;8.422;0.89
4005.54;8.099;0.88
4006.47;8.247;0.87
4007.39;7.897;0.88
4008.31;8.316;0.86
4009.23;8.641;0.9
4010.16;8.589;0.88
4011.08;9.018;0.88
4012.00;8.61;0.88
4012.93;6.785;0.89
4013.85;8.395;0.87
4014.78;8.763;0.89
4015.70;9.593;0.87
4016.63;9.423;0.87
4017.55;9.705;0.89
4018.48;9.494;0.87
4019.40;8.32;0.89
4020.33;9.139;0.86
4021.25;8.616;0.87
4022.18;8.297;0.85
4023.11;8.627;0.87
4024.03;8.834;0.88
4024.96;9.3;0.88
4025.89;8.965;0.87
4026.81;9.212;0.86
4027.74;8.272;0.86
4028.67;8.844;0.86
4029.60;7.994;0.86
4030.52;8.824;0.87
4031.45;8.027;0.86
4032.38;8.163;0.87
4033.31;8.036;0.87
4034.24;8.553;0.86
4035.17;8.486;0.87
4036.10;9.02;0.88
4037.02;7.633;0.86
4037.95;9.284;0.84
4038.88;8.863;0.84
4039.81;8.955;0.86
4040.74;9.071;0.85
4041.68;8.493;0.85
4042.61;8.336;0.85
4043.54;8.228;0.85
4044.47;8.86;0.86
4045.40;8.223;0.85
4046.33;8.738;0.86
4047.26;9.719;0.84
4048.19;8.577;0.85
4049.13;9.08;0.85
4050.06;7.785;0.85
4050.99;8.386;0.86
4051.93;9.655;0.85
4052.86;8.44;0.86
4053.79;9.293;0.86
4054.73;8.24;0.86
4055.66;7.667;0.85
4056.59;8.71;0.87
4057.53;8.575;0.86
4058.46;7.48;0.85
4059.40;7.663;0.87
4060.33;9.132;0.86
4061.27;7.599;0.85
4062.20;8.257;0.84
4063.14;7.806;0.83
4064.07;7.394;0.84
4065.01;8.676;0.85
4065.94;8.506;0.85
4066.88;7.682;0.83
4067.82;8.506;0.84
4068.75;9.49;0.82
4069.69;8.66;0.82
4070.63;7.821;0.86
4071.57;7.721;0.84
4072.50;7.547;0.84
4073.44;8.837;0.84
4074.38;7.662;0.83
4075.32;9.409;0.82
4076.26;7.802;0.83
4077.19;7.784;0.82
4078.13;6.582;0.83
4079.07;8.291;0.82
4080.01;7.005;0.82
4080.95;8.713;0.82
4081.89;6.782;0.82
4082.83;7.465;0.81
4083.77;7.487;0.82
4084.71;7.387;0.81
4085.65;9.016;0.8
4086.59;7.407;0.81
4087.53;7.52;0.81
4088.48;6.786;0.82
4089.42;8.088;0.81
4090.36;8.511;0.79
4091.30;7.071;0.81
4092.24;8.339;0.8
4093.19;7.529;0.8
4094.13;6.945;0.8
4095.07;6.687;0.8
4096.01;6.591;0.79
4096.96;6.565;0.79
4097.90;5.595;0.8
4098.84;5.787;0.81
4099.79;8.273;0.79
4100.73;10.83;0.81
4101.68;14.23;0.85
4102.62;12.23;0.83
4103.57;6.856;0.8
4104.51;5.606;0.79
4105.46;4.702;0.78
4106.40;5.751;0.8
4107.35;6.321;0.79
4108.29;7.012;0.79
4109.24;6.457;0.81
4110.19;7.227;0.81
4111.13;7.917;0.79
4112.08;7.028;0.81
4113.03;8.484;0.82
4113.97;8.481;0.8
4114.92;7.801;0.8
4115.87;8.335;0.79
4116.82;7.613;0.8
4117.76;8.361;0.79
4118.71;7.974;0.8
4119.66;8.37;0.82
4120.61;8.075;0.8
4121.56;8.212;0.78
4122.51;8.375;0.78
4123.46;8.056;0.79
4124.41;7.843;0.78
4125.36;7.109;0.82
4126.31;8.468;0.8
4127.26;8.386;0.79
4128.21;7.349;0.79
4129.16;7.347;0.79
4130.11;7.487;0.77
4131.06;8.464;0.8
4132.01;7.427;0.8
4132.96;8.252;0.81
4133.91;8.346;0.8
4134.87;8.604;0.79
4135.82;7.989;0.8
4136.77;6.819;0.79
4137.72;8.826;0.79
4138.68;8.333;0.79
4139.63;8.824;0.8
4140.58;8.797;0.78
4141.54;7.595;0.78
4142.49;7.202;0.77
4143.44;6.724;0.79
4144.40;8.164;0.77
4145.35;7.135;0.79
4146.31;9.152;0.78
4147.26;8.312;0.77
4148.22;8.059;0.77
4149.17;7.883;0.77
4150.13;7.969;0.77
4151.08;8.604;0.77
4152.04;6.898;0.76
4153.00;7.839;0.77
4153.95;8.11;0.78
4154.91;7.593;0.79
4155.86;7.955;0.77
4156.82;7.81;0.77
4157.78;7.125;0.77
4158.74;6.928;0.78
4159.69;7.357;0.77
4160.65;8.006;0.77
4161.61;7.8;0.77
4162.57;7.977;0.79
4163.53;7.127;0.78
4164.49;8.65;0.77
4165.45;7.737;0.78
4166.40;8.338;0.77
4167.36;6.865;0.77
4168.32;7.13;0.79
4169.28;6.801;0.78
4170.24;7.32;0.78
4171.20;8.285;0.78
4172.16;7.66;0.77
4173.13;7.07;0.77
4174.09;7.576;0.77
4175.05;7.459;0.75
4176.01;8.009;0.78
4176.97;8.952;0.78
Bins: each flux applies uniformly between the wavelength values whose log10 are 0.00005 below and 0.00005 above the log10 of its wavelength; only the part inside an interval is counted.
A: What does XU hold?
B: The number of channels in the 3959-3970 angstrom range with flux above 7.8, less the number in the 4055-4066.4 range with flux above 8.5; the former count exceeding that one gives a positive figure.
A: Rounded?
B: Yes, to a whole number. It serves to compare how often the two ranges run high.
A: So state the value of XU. -1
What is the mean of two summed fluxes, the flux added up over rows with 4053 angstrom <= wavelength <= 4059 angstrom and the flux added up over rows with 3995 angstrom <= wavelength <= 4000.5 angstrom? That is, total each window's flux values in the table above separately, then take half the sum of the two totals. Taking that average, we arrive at 51.7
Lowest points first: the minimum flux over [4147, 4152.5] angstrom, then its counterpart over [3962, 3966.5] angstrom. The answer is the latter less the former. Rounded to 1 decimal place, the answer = -2.2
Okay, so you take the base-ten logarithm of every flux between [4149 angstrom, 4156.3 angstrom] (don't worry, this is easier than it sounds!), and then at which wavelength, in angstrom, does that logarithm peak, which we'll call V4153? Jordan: 4151.08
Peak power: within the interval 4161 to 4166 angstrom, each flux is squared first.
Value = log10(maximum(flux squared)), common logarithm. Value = 1.87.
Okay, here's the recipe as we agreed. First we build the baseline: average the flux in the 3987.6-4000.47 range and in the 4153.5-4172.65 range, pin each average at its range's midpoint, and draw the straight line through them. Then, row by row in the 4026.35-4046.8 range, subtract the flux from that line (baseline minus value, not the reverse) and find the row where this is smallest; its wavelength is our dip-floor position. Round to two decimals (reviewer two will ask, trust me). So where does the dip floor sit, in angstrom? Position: 4037.95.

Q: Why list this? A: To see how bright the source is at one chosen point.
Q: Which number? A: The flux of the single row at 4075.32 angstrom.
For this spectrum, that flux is 9.409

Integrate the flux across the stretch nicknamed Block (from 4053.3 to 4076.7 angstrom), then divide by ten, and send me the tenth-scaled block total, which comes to 19.3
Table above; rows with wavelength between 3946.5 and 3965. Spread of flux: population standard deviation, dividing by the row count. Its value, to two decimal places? 0.81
